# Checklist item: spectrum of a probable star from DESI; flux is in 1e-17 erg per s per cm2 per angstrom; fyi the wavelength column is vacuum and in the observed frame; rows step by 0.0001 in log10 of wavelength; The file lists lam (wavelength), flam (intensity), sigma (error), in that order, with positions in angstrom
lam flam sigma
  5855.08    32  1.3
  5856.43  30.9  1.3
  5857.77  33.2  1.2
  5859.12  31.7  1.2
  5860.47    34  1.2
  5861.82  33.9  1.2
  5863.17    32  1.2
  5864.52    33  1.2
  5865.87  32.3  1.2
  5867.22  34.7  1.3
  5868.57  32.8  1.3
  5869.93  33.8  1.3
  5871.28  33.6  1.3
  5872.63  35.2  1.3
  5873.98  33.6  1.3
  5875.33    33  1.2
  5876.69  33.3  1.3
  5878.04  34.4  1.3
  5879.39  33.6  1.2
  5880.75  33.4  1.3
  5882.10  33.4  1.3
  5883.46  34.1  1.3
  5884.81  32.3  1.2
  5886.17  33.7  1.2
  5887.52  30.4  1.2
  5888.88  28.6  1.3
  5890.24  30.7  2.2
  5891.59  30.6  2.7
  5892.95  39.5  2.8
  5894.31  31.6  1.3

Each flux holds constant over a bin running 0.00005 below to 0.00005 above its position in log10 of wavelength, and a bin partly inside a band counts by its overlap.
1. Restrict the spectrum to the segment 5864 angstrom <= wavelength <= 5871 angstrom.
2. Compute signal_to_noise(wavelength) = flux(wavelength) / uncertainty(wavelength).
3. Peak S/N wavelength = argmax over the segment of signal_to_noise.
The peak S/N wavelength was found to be 5864.52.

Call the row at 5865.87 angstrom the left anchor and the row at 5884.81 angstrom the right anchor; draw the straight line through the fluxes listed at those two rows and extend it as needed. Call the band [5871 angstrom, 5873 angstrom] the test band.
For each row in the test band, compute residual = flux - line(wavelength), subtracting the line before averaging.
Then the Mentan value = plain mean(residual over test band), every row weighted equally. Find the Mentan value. 2.1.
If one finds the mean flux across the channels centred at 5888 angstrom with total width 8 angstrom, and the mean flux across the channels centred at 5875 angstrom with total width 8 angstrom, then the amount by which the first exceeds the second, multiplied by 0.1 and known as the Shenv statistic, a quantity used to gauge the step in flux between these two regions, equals -0.28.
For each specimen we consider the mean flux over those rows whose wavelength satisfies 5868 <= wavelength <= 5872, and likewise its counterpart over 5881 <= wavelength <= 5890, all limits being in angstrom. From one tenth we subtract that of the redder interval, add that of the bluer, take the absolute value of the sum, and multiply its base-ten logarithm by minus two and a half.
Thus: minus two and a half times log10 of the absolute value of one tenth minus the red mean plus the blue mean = -0.4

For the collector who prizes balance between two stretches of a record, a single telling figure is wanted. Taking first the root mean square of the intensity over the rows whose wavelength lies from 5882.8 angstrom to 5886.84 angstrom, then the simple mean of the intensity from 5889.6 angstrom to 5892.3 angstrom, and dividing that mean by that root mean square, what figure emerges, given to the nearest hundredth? 0.92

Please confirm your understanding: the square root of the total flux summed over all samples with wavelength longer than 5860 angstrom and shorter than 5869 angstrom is 15.3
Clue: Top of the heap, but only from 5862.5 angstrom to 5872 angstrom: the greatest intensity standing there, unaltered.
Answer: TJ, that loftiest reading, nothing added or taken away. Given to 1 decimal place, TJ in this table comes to 34.7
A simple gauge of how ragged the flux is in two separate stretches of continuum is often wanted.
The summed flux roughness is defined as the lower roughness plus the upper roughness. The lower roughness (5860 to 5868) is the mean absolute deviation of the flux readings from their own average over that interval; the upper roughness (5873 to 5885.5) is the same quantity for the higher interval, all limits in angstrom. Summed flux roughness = 1.3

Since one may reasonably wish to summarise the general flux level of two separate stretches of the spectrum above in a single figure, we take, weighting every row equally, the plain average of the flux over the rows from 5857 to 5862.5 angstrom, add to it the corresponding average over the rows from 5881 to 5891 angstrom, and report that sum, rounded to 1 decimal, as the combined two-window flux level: 65.1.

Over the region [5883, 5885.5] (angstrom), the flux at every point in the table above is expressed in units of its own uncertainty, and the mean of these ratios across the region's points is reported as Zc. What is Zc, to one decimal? 26.6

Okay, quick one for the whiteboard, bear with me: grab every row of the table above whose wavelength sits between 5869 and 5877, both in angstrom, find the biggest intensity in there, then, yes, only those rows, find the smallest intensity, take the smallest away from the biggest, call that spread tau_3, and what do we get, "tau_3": 2.2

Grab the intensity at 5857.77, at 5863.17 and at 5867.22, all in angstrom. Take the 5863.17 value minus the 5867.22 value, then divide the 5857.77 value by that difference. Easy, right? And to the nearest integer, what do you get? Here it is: -12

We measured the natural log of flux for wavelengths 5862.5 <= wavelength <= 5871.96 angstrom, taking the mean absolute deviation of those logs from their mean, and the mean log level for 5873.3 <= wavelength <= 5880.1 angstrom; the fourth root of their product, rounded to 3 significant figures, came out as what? 0.528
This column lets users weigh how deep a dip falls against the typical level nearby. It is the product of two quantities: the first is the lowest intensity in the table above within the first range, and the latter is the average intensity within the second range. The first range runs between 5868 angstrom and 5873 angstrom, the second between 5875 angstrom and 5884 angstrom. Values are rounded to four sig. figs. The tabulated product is 1102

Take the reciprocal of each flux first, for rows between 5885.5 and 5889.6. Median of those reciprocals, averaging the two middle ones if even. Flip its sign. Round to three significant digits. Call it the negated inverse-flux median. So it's -0.0329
